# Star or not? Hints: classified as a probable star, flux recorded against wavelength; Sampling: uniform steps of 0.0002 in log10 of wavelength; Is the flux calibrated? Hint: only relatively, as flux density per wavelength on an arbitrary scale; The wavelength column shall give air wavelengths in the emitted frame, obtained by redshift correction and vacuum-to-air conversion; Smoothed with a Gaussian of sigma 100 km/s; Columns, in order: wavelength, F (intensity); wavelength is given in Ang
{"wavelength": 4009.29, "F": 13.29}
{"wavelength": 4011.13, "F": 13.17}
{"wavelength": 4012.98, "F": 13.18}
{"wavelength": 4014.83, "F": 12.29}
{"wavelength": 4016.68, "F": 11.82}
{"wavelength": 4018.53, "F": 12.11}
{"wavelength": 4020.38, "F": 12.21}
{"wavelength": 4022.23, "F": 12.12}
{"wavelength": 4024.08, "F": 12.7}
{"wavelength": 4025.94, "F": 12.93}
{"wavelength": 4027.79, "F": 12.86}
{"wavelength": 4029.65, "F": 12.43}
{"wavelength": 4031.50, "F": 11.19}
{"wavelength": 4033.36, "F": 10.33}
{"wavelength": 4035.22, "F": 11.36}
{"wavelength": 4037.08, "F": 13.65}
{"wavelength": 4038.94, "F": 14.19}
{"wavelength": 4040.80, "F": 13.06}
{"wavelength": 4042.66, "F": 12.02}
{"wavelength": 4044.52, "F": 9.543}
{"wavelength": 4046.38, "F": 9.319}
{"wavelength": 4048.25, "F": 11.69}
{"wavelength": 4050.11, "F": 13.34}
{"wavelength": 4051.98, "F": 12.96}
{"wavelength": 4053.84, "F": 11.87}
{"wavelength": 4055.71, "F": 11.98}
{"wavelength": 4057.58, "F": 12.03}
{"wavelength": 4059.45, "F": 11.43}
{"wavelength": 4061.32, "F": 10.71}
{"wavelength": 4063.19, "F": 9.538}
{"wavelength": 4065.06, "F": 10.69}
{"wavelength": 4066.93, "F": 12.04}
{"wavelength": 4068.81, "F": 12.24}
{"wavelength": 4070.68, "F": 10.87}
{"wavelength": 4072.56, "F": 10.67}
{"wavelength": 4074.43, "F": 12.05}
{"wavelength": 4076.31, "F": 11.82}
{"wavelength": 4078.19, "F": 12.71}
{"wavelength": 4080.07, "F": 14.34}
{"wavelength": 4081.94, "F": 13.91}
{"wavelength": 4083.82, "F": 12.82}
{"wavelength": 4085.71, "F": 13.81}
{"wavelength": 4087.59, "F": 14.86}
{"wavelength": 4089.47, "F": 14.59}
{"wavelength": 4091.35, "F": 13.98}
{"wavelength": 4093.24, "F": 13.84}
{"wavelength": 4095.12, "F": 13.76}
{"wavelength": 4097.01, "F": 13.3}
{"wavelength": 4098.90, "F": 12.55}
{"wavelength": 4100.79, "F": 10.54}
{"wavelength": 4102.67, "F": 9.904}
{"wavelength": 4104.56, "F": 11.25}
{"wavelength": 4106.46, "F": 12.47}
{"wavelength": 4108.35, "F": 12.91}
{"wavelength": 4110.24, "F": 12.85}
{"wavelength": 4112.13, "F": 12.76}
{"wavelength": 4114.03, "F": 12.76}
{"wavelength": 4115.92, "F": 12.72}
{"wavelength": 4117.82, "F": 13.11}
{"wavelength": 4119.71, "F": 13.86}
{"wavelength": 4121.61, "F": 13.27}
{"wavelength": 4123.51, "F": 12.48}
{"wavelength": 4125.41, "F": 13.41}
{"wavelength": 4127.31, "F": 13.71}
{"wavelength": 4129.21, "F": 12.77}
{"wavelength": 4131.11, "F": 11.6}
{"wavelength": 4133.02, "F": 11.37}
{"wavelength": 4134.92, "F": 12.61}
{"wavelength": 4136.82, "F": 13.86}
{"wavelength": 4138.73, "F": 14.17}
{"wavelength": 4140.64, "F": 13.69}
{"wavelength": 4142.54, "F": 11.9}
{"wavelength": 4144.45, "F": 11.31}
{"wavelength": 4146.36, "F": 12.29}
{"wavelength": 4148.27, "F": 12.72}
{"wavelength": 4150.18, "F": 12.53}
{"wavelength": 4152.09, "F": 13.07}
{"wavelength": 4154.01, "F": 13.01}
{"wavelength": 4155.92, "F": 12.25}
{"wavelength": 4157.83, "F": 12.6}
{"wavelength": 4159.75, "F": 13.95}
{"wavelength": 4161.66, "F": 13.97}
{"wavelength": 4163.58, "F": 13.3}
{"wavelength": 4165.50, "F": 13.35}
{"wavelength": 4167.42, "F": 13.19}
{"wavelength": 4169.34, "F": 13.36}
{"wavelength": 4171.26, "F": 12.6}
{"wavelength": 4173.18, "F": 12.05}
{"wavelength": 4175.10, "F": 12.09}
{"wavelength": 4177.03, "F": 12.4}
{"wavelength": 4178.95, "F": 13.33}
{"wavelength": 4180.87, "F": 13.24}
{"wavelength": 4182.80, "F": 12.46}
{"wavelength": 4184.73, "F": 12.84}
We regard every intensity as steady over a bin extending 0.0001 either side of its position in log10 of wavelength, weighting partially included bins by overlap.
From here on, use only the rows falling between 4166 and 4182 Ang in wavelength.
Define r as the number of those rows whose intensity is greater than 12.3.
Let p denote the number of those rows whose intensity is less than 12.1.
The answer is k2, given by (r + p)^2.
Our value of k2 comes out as 64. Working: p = 2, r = 6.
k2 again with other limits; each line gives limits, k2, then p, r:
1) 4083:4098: 64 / 0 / 8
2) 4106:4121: 64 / 0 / 8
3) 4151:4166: 49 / 0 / 7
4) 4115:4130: 64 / 0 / 8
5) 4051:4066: 64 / 7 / 1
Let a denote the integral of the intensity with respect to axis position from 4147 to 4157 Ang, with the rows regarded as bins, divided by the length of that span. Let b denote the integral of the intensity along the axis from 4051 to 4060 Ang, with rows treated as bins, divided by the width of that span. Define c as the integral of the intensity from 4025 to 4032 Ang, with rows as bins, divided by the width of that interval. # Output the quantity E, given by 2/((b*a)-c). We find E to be 0.0142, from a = 12.7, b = 12.1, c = 12.4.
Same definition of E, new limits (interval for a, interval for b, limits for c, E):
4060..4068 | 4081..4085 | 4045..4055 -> 0.0150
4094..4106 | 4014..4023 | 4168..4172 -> 0.0152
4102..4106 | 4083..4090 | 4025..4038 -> 0.0143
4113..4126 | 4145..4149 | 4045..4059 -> 0.0133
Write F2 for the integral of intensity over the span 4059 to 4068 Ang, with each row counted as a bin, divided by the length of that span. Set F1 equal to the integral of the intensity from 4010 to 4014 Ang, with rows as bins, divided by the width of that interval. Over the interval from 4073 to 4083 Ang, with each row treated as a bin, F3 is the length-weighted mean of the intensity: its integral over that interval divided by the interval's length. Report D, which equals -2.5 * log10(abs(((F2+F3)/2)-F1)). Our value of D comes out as -0.3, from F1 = 13.17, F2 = 10.9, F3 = 12.9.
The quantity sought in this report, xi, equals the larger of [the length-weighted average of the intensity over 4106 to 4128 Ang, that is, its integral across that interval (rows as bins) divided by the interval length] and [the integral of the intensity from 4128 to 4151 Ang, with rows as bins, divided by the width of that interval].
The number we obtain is 13.0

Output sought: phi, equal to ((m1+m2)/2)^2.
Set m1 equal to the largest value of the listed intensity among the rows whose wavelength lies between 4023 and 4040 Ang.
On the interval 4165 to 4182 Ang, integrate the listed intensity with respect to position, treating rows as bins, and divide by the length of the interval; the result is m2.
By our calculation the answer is 182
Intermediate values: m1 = 14.19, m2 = 12.8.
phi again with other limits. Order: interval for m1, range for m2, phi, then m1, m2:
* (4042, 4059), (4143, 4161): 169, 13.34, 12.6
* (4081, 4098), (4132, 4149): 189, 14.86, 12.7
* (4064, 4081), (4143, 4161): 182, 14.34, 12.6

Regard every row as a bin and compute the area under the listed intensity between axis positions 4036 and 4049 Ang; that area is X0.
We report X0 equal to 155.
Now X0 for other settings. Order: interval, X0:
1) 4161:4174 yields 170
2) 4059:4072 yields 144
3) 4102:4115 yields 158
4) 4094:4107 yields 156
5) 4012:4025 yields 161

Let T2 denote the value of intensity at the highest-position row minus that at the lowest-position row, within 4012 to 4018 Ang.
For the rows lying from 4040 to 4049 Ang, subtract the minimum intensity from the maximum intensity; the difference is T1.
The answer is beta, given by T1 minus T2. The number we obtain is 5.1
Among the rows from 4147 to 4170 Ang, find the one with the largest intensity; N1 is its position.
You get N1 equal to 4161.66 Ang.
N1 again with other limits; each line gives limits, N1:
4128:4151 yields 4138.73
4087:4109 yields 4087.59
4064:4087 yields 4080.07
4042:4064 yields 4050.11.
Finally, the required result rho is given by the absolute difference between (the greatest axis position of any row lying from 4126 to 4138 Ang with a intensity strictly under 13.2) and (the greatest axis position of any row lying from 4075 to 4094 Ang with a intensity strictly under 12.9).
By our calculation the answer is 51.1 Ang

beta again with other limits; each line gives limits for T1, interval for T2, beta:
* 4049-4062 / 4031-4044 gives 1.8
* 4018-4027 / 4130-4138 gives -1.4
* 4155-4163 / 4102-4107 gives -0.8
